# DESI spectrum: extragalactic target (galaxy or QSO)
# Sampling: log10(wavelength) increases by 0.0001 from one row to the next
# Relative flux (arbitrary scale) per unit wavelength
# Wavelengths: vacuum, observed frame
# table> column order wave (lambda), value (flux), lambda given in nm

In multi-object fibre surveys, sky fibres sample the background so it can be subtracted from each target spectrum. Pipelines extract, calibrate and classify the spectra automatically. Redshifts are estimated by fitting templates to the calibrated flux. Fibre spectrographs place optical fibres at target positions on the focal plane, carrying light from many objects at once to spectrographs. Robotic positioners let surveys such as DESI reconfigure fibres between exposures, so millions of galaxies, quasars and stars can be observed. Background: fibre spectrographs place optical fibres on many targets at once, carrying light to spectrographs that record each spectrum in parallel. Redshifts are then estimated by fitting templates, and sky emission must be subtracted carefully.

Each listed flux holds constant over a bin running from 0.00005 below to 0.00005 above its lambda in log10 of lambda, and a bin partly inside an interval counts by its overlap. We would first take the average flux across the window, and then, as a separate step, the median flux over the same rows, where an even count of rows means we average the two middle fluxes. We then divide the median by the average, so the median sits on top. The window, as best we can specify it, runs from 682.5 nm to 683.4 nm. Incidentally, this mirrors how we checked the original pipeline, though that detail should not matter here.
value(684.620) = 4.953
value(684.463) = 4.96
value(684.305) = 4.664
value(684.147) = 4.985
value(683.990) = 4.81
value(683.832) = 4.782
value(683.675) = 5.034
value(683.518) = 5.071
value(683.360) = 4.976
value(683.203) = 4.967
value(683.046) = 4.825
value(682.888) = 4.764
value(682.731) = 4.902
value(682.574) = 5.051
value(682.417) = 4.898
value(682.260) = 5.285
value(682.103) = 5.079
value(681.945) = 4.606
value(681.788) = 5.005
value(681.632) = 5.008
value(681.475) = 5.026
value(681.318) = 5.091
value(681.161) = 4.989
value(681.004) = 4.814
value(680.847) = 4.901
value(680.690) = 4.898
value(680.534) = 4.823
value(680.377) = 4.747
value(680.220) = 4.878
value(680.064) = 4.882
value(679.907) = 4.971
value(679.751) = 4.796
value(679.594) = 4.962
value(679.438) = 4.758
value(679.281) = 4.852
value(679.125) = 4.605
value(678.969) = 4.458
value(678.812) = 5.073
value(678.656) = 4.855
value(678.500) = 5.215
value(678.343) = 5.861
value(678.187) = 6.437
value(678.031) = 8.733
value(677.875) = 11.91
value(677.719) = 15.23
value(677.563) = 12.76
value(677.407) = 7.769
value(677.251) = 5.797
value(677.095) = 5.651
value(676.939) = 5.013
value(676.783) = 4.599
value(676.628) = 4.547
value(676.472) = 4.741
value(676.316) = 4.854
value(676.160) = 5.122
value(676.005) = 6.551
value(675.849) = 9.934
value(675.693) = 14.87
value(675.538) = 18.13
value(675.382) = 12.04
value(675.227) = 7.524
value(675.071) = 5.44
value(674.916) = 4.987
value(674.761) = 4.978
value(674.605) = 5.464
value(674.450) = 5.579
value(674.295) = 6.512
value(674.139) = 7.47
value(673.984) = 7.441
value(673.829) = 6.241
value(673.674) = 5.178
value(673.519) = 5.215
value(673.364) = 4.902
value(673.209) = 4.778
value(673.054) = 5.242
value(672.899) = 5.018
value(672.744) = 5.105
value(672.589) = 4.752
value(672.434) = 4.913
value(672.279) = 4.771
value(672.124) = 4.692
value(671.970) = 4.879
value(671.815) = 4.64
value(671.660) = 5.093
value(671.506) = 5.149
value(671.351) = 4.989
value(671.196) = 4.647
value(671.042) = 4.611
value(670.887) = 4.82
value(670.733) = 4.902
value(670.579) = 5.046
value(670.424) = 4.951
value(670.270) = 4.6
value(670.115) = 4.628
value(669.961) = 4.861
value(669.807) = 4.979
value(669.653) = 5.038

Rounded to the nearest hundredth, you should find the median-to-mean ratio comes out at 1.00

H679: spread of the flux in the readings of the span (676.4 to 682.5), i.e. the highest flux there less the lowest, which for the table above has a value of 10.8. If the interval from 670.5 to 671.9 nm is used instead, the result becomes 0.5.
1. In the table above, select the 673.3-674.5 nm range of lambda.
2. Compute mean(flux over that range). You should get 6.1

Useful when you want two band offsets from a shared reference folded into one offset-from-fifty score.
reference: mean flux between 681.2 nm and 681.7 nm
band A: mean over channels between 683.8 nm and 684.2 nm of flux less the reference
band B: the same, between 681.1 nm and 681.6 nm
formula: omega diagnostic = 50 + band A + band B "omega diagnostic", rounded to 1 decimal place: 49.8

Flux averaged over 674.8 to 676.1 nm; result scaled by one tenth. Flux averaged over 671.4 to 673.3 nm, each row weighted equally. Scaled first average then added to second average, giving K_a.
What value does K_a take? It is 5.9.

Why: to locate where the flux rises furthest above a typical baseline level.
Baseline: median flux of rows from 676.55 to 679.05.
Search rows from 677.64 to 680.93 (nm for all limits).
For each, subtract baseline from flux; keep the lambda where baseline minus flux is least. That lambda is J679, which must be 677.719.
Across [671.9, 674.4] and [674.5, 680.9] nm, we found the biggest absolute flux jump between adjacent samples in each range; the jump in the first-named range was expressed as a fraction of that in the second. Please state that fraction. 0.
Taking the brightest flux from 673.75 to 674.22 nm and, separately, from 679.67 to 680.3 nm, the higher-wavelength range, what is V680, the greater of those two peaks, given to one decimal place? 7.5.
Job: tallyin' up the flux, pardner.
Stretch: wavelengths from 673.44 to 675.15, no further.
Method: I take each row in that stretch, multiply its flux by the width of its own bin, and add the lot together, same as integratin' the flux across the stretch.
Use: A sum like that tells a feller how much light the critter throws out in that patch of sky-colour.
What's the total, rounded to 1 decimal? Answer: 10.0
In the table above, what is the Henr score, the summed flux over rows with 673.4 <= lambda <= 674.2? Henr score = 31.5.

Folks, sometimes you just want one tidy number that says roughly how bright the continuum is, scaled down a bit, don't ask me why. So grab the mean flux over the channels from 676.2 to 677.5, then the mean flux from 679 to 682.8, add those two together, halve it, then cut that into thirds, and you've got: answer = 1.7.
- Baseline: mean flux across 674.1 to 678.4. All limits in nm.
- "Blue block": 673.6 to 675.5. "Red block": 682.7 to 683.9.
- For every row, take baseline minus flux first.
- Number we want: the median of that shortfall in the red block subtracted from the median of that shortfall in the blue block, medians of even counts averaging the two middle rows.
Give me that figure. -1.0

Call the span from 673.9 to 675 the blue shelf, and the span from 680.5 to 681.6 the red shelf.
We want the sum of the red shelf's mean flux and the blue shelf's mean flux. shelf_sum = 11.00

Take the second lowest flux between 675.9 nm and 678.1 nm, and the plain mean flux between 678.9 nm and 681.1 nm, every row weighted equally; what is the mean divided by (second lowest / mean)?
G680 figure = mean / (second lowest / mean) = 5.0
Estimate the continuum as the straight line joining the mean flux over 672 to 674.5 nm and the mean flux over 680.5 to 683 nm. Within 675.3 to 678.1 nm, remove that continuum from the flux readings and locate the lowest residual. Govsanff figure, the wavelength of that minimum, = 676.628 nm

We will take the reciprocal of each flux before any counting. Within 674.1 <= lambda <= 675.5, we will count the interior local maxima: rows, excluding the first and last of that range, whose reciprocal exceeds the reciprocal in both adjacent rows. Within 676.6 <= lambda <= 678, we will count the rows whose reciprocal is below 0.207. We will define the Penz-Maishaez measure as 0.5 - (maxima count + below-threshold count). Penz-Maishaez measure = -7.5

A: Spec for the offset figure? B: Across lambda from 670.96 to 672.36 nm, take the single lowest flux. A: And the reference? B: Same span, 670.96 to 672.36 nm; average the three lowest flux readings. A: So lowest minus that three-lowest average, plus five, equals 4.98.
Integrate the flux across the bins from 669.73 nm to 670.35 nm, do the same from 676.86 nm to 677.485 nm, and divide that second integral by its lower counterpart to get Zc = 1.28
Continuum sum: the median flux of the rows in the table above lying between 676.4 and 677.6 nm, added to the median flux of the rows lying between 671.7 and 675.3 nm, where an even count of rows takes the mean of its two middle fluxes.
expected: 10.4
